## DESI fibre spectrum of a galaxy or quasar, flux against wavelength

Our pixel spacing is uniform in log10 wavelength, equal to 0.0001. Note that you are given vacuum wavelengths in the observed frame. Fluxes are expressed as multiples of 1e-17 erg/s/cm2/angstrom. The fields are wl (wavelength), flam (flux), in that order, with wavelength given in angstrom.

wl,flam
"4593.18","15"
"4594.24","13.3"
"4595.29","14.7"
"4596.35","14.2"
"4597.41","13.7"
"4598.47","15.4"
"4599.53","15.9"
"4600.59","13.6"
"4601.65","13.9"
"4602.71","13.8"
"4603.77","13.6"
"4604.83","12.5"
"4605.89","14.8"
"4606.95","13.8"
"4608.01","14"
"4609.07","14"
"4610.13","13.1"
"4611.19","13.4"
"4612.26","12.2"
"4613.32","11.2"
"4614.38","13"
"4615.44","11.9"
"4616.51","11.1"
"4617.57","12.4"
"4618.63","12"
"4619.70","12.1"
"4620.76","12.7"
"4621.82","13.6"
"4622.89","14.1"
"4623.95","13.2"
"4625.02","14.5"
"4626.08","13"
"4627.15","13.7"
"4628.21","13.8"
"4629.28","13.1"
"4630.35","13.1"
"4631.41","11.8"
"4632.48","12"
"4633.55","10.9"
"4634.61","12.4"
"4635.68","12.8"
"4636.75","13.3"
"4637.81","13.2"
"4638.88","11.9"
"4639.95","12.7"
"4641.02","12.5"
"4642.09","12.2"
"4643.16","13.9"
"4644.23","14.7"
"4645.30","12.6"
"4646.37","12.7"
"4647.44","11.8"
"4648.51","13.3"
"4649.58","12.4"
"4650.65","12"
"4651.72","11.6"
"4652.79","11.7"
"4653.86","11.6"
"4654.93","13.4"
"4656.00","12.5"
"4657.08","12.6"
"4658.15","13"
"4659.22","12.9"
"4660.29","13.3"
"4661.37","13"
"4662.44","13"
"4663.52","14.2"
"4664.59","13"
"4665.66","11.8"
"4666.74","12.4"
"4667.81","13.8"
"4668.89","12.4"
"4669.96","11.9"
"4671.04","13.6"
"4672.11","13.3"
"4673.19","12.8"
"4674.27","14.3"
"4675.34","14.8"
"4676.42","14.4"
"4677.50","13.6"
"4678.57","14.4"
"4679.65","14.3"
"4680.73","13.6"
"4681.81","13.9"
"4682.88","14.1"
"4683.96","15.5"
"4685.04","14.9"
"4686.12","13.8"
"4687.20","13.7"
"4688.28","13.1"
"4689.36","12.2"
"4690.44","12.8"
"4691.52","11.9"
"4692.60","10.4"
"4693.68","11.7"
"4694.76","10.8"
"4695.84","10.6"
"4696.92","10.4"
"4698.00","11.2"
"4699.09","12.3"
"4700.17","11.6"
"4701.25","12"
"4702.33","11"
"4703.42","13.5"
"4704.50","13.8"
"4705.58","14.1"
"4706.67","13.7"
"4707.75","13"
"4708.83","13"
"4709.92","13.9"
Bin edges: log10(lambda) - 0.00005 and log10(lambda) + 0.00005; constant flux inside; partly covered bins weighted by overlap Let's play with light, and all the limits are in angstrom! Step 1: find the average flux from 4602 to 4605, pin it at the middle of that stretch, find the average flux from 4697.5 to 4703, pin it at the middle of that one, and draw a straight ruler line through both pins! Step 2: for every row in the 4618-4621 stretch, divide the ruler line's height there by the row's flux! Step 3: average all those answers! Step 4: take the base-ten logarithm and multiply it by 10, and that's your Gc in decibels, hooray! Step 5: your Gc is 0.3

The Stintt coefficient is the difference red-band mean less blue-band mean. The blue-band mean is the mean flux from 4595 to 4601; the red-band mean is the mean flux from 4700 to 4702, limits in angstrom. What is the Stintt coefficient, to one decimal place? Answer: -2.8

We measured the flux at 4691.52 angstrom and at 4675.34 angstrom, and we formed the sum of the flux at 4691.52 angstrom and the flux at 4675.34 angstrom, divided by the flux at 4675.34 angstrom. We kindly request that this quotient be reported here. 1.80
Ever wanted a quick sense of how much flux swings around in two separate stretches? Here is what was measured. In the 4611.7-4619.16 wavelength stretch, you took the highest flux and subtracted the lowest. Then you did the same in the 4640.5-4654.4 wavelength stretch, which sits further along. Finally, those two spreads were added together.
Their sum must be 5.0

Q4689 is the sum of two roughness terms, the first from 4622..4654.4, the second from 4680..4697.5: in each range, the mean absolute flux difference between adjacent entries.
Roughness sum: 1.48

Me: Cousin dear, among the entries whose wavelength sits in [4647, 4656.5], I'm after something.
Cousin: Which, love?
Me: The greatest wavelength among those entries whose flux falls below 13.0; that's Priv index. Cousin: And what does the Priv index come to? 4656.00 angstrom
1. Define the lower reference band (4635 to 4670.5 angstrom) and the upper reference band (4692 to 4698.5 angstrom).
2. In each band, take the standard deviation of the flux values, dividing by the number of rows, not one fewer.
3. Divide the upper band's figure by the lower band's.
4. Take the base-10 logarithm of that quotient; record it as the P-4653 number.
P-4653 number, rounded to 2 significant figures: -0.20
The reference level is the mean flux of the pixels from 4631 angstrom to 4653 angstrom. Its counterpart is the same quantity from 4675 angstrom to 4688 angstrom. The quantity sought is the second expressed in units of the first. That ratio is 1.14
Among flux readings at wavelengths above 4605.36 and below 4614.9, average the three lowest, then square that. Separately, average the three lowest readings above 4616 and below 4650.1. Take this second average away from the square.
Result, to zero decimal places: 136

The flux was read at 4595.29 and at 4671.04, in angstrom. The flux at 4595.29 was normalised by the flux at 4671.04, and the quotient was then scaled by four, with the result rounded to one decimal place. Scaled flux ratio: 4.3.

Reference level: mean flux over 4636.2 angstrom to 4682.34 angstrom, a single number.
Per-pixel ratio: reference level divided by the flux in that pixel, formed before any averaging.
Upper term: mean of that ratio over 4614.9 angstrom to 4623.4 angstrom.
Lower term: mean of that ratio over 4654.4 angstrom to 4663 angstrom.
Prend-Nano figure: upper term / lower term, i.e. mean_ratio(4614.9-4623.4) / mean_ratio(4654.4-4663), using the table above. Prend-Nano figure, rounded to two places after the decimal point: 1.04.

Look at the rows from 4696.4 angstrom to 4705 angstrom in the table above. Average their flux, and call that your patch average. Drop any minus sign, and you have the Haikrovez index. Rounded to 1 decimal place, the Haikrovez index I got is 12.0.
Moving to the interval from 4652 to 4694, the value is 13.2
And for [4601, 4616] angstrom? 13.2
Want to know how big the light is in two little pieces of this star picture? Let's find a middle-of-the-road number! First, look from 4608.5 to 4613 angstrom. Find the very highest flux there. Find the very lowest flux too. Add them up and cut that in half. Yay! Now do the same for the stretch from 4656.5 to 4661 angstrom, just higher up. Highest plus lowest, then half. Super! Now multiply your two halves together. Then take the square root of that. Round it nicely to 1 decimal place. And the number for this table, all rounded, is 13.0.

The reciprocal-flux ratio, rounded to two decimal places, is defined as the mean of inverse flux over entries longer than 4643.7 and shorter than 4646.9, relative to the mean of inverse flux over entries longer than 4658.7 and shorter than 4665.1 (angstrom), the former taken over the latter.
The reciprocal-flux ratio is 1.00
